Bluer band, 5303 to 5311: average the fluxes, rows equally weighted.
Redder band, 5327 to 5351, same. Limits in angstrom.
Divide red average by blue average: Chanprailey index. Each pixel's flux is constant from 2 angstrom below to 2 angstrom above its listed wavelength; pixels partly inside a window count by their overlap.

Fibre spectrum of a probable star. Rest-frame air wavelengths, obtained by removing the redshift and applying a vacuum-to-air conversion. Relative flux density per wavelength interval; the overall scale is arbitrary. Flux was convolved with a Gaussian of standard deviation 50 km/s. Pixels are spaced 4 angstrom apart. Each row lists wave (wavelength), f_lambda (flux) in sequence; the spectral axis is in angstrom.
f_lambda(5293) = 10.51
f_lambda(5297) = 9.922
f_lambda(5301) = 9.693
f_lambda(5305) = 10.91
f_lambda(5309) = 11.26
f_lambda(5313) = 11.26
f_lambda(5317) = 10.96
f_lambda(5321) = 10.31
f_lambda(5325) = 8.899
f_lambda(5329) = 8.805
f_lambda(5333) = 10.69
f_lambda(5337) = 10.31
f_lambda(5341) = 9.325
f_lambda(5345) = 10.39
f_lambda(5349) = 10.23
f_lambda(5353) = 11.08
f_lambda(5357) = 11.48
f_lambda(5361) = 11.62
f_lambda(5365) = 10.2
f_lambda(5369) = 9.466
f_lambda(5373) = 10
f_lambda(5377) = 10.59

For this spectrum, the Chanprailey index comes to 0.90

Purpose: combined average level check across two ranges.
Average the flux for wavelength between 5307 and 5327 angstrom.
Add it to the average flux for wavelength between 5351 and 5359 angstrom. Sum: 21.8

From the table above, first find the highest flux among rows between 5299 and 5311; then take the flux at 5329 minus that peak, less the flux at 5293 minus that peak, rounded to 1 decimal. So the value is -1.7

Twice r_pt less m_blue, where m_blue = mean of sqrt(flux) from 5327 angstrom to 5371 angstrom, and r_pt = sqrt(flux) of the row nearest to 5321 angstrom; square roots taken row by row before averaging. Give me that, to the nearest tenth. 3.2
